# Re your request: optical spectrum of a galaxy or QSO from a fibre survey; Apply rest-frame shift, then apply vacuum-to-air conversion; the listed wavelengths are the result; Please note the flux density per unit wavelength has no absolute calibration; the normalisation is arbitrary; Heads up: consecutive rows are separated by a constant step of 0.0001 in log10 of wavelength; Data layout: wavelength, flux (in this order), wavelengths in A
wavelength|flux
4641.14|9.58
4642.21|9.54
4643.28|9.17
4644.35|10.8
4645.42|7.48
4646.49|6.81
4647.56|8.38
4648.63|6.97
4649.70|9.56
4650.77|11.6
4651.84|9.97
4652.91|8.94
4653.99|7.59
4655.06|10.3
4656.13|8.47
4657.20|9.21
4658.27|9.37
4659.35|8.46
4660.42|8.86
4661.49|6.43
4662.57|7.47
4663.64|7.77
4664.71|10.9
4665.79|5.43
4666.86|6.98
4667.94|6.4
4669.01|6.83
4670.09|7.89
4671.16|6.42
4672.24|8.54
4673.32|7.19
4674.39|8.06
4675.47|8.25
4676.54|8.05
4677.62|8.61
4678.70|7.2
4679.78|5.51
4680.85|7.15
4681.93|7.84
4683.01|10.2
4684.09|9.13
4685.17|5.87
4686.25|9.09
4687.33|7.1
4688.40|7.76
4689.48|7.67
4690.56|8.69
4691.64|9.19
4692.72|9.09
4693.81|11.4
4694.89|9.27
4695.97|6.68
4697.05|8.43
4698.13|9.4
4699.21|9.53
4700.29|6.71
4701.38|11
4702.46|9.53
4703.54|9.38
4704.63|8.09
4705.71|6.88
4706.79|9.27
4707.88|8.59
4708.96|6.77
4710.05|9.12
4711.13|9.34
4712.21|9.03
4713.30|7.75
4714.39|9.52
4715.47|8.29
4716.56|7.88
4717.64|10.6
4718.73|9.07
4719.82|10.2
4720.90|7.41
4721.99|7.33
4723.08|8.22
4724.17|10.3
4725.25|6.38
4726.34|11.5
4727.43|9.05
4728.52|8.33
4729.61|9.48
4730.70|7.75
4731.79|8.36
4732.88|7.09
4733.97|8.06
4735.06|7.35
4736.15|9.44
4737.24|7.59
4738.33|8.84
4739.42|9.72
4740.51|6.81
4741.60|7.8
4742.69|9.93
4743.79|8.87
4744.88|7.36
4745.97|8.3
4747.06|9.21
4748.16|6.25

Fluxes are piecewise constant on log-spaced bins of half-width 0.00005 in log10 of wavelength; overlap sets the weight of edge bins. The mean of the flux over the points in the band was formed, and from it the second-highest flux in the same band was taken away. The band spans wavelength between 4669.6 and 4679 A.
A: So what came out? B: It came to -0.7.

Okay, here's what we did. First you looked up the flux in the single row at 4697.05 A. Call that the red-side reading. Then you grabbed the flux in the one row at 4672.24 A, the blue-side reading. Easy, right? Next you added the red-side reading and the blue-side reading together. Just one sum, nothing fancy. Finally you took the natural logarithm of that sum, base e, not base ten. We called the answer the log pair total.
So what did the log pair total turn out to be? 2.83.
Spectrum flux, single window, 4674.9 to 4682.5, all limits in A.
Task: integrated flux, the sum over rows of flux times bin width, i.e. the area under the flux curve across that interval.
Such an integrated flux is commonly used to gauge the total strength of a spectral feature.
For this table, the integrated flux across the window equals 57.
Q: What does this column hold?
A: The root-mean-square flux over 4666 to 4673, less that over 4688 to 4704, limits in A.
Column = -1.8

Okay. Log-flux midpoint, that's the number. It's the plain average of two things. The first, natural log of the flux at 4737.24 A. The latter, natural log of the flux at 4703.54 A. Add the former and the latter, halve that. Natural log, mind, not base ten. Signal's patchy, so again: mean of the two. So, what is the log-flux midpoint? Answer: 2.13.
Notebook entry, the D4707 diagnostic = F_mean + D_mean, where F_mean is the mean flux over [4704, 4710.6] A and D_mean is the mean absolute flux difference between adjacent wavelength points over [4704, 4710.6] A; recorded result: 9.8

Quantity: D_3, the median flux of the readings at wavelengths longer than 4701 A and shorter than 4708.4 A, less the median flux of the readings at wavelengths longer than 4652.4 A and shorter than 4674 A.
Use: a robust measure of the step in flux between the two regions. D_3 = 1.4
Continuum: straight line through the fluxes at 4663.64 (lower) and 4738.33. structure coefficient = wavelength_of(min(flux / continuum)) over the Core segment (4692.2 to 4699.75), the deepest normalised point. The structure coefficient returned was 4695.97 A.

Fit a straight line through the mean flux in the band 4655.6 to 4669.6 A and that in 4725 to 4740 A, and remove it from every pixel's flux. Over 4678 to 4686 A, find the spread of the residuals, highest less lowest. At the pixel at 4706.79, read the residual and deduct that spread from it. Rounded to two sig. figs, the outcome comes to -3.7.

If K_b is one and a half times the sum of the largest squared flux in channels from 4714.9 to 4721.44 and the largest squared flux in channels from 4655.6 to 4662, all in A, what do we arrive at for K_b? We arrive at 300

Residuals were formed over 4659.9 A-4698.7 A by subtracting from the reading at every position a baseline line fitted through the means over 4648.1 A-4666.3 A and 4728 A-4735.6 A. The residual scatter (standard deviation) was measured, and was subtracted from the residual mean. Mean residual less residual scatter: -1.9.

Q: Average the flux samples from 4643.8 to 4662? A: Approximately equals 8.78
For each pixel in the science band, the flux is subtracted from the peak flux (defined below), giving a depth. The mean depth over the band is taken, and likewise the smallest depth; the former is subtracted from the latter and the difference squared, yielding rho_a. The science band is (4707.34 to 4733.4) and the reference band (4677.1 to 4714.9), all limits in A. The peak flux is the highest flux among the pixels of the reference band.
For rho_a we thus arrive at 8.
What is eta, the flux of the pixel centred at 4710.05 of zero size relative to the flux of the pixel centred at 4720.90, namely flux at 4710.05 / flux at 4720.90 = 1.2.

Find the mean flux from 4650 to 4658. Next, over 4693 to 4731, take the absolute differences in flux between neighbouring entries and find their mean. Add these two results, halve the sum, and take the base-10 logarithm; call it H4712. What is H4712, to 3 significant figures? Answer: 0.746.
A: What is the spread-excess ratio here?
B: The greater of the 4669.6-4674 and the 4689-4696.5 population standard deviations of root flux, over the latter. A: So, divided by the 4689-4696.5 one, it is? 1.0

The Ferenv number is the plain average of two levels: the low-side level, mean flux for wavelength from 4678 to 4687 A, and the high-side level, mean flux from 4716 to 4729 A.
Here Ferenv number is 8.30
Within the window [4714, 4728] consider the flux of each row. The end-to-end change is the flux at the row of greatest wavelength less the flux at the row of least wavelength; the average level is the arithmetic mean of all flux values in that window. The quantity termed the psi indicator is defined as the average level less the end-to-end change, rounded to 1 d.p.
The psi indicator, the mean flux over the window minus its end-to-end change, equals 9.4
